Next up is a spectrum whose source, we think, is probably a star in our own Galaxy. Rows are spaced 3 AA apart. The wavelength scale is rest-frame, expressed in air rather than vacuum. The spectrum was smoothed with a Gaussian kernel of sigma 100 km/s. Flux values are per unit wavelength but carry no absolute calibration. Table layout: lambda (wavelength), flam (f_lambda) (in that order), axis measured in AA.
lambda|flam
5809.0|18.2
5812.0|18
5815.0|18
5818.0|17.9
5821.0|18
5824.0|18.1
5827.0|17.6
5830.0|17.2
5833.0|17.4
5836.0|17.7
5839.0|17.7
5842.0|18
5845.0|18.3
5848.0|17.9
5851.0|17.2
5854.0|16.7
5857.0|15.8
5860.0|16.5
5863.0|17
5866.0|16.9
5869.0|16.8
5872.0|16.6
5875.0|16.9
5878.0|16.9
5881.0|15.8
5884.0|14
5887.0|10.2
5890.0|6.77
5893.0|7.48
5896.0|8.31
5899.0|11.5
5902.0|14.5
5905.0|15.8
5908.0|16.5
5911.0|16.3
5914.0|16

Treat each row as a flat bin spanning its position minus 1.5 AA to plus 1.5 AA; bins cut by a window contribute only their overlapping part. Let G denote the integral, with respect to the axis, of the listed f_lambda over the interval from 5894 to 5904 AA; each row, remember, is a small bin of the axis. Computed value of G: 115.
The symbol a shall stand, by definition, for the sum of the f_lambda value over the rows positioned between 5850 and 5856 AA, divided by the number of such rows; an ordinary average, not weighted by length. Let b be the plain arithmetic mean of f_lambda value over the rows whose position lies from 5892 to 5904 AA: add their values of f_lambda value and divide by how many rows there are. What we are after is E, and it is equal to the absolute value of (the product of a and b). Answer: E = 177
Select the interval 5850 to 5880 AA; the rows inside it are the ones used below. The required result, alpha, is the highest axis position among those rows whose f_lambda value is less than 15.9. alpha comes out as 5857.0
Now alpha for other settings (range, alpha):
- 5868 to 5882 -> 5881.0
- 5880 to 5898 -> 5896.0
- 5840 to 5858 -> 5857.0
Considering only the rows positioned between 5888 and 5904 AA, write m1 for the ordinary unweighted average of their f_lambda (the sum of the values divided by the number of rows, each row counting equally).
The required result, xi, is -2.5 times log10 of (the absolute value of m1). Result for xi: -2.47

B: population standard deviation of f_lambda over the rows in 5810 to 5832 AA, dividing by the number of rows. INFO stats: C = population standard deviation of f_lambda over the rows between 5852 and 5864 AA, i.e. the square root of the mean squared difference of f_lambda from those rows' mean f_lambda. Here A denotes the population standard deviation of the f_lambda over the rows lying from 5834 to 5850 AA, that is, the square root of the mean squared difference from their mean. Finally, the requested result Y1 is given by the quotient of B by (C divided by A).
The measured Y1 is 0.1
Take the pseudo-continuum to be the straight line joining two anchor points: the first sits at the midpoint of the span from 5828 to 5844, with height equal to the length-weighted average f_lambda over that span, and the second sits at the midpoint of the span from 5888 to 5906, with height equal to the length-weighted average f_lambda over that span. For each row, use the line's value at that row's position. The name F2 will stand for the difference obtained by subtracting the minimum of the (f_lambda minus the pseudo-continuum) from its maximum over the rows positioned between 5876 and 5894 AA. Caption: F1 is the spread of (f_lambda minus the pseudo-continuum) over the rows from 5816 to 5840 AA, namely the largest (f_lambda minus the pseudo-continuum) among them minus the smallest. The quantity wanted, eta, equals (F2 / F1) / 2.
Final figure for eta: 1.96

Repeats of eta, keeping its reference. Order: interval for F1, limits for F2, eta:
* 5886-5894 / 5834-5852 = 0.27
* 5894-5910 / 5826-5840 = 0.08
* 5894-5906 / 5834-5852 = 0.10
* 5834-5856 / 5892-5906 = 2.96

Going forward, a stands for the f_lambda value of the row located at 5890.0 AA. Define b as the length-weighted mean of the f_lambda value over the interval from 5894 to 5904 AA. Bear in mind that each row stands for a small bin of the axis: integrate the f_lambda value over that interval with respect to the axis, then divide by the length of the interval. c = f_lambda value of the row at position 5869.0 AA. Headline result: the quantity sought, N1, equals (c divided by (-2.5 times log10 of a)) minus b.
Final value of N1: -20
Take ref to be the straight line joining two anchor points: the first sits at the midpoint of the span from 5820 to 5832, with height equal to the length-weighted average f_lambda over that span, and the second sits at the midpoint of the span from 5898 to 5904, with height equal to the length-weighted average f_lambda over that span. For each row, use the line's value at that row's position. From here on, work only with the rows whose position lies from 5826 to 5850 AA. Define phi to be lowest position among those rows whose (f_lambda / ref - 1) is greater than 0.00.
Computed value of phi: 5833.0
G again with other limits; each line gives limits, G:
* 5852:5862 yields 164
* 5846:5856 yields 172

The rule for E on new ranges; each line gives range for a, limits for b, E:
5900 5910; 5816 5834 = 276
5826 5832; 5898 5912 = 260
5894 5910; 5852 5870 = 221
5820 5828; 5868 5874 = 299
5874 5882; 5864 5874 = 277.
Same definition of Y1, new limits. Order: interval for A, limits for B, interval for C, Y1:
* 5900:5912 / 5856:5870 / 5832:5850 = 1.2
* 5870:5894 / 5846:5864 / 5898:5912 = 1.4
